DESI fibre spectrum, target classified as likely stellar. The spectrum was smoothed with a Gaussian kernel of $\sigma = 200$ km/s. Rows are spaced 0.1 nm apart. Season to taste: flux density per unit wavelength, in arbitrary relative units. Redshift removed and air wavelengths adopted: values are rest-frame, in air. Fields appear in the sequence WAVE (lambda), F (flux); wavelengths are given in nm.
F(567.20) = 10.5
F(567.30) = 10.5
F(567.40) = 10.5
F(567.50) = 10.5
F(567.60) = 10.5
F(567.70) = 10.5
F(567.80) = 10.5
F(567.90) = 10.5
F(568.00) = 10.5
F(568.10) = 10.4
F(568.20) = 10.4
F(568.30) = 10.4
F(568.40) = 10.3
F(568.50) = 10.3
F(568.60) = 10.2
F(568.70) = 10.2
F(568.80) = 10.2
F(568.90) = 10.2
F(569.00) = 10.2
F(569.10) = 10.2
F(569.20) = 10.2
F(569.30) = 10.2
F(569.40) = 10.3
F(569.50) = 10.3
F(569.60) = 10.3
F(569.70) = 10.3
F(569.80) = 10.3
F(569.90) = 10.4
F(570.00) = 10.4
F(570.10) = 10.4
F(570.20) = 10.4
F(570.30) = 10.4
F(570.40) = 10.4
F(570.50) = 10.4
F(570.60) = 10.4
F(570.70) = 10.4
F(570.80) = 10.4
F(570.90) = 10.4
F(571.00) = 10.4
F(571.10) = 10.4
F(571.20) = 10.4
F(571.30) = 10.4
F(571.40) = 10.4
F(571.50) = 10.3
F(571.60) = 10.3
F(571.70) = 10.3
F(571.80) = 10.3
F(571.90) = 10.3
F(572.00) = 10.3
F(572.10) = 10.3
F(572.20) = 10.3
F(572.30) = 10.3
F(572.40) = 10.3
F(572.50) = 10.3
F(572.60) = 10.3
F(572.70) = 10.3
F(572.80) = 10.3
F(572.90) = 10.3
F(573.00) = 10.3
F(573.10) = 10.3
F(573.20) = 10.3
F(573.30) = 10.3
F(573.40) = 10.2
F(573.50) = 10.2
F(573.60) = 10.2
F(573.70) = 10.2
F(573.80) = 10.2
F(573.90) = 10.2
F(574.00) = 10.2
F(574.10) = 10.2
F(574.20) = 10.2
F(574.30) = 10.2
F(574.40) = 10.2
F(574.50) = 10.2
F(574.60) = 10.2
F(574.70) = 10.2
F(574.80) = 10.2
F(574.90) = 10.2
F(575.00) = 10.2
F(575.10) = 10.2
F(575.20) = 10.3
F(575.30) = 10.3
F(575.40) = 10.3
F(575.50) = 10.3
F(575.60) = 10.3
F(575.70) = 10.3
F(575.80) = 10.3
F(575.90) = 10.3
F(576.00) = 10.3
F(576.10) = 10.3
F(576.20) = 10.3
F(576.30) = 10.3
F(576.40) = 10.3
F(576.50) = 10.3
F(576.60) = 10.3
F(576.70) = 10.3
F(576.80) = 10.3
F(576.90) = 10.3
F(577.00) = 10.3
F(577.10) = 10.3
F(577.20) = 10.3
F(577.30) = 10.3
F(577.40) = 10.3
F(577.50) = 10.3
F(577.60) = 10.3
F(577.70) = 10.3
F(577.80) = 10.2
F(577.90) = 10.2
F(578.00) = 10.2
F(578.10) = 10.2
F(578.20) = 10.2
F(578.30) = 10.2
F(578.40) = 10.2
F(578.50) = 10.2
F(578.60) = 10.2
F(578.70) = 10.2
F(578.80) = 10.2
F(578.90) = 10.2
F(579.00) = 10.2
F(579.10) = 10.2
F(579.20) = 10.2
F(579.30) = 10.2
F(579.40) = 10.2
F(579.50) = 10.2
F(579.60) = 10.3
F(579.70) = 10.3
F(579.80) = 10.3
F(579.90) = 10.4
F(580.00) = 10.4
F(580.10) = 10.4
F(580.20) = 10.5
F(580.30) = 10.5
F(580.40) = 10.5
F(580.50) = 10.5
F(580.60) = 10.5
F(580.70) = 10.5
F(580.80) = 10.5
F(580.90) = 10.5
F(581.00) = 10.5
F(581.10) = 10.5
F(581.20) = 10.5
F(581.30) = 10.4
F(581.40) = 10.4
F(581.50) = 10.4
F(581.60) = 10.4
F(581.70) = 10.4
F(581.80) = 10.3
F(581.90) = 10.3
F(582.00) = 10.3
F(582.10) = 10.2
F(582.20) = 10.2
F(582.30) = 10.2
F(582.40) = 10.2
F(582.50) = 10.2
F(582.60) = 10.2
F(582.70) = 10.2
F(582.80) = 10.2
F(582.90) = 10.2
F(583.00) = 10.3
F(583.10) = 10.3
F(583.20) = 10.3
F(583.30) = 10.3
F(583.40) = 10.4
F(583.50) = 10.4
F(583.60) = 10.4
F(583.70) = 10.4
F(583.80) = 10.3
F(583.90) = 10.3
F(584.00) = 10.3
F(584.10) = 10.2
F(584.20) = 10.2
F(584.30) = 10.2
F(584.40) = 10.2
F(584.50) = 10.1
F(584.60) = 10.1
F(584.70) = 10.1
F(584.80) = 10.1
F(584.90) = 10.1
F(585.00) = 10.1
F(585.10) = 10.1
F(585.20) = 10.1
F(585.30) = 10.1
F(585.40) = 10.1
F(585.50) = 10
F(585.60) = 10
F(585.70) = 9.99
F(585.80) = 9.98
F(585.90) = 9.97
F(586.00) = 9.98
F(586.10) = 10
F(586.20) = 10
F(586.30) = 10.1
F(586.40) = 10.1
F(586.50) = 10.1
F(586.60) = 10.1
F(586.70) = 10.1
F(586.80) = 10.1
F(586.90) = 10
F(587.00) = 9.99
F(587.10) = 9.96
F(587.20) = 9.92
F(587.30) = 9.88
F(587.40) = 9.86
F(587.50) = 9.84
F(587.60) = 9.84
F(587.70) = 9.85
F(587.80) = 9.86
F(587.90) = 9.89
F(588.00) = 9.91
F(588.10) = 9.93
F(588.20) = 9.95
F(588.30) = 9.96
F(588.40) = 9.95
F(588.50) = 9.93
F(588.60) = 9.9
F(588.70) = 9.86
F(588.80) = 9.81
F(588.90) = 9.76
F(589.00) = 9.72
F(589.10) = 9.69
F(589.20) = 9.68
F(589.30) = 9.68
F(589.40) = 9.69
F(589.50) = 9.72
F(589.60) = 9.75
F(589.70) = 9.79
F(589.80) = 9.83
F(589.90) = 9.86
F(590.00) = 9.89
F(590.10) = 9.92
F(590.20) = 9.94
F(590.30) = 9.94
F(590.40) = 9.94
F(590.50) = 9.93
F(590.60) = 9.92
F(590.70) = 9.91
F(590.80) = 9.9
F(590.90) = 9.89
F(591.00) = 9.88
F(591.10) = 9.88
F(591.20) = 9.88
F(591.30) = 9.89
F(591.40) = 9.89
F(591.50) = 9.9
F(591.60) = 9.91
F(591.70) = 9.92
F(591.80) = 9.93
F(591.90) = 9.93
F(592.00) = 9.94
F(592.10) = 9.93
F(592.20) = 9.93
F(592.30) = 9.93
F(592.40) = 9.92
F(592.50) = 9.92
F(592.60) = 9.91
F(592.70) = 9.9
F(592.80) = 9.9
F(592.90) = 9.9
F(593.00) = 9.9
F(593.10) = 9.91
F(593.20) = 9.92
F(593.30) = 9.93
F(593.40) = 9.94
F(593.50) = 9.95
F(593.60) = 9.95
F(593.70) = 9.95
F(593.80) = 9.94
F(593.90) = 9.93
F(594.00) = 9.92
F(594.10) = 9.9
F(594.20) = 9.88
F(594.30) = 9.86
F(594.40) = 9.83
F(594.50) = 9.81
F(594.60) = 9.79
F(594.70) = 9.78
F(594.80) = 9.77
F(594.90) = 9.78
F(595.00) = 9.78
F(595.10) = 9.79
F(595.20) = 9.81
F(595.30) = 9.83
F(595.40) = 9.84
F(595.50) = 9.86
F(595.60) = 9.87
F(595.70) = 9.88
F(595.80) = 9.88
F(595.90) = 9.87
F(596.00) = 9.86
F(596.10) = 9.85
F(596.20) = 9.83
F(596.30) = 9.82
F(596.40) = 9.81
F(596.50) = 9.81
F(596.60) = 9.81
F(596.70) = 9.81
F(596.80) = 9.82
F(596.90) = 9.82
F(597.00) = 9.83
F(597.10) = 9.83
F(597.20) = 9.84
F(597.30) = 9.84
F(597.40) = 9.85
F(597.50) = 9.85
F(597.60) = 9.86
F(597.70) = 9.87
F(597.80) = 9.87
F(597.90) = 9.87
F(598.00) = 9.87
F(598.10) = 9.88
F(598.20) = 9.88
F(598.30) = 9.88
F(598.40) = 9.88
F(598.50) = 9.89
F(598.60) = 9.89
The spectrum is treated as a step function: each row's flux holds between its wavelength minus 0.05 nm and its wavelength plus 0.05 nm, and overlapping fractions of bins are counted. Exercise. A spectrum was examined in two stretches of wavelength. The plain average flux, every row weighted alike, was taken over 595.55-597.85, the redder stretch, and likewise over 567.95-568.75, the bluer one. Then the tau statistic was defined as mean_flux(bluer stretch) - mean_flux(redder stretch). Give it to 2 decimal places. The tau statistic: 0.49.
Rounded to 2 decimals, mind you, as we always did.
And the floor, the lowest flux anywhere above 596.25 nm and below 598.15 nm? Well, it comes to 9.81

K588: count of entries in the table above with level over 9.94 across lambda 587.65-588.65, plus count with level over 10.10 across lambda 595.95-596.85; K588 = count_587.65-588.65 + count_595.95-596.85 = 3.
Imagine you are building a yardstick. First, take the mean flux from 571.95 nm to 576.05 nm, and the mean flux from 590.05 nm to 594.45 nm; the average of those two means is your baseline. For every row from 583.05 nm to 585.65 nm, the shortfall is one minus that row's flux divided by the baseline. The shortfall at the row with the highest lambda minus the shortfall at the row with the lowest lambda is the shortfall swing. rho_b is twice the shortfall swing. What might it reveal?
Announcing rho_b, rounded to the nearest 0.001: 0.059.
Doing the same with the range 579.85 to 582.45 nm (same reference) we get 0.040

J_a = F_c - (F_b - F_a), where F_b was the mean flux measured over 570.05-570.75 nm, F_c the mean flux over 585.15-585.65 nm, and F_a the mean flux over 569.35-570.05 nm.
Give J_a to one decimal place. 10.0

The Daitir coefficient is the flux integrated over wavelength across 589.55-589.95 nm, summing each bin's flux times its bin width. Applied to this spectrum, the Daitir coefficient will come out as 3.92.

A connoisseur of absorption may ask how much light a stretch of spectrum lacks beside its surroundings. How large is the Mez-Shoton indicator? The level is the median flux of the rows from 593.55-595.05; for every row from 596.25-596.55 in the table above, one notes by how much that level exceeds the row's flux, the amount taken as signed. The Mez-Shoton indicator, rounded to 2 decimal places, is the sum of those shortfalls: 0.14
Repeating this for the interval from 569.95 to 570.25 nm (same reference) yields -1.62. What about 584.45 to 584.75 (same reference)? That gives -0.72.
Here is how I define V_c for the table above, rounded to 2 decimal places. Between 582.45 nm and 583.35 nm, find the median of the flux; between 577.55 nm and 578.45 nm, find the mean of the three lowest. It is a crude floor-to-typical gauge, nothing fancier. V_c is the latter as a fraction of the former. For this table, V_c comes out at 1.00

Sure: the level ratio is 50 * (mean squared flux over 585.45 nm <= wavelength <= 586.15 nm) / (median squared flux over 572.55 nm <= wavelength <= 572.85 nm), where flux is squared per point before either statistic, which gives 47.0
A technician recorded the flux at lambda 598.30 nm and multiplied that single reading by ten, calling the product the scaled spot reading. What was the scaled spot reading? 99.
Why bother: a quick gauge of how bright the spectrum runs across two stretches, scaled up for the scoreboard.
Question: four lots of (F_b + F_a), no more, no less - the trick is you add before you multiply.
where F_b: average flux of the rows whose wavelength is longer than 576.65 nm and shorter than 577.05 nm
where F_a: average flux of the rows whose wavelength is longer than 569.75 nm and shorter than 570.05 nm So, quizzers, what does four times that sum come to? 82.7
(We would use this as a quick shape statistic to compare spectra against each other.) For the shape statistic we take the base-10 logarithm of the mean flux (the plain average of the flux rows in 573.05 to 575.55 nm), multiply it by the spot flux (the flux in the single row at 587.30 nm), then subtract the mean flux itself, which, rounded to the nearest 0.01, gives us -0.25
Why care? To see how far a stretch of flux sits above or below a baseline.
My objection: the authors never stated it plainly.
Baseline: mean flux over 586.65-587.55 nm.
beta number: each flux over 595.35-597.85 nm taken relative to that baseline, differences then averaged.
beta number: -0.12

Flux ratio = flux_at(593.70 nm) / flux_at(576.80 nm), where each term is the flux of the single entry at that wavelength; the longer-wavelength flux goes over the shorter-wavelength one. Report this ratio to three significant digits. 0.966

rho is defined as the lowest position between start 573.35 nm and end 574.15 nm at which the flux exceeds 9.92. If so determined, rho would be 573.40 nm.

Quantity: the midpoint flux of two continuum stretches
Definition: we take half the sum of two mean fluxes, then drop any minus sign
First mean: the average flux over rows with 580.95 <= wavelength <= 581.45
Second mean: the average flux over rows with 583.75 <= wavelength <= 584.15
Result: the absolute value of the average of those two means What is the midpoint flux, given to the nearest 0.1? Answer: 10.4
